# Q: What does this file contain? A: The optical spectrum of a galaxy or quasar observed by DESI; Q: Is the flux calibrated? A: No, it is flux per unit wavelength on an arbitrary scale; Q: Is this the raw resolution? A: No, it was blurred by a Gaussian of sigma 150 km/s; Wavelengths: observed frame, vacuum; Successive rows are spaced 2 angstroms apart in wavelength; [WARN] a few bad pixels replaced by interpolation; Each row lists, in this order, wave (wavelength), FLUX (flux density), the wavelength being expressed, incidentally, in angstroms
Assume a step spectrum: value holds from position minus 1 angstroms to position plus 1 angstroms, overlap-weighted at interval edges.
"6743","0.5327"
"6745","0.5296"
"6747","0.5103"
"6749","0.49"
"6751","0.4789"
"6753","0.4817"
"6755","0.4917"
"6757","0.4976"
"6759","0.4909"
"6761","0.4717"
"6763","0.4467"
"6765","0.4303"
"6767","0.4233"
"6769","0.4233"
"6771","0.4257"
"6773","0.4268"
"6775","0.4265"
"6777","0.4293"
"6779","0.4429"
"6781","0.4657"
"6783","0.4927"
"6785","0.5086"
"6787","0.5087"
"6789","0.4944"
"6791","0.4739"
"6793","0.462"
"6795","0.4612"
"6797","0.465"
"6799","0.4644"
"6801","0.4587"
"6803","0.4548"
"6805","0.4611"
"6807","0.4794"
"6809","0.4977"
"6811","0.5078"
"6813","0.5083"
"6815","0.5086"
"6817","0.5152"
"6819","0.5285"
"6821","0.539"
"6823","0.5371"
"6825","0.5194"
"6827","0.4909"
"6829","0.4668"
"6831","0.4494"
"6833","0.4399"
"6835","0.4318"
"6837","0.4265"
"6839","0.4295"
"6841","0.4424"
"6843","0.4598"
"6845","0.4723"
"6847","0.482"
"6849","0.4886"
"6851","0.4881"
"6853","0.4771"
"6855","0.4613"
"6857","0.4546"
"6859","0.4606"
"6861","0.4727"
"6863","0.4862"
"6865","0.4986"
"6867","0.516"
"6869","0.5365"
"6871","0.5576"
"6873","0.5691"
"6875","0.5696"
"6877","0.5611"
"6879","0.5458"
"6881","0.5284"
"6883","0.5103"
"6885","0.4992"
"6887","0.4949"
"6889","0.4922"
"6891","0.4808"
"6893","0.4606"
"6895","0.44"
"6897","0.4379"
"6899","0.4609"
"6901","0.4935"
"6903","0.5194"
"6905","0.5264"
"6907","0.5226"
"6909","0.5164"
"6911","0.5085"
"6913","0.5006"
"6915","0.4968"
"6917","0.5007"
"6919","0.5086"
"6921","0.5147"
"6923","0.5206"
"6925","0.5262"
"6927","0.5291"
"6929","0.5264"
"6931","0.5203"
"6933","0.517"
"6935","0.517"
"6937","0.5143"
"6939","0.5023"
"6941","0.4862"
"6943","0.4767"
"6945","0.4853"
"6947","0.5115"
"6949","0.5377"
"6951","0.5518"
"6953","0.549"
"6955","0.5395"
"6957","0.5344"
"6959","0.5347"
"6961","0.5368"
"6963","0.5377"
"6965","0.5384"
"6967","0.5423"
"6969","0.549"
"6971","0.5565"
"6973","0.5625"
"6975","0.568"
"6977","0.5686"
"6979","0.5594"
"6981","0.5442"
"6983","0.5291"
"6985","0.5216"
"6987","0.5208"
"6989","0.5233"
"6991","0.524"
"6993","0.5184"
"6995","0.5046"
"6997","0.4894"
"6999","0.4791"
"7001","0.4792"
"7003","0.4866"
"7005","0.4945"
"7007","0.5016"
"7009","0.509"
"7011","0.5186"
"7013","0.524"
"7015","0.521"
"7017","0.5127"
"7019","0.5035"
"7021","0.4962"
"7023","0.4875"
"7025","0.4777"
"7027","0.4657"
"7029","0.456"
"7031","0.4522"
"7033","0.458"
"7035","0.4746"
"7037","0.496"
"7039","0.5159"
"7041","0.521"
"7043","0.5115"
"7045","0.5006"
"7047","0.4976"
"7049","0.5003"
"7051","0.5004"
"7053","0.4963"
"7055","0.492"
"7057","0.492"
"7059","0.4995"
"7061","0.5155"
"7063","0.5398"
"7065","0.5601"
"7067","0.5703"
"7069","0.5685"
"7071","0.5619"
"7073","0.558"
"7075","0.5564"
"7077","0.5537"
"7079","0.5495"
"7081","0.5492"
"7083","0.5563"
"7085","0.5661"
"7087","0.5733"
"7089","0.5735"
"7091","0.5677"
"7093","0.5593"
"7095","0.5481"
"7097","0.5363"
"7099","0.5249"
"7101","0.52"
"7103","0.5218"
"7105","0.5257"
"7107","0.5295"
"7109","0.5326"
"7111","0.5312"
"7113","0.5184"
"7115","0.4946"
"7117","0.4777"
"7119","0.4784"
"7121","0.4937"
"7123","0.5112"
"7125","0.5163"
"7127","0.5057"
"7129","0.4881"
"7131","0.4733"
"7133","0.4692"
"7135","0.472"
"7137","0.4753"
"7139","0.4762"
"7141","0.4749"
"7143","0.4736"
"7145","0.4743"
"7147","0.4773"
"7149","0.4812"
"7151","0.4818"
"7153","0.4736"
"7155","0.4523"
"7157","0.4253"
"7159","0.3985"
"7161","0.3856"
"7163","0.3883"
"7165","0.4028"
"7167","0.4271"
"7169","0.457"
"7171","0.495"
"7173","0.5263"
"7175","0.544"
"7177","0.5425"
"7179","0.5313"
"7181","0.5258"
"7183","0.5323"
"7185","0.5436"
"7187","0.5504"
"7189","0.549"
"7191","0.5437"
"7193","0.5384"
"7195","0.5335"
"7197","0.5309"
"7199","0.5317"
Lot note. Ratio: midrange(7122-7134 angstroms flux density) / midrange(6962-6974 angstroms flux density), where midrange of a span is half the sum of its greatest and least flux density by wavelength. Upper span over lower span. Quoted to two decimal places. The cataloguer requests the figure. 0.90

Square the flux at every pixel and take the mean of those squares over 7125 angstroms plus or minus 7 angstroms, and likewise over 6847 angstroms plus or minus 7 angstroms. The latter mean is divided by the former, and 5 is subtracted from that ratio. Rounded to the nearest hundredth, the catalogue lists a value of -4.09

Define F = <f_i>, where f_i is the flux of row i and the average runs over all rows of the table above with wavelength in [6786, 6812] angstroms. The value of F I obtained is 0.48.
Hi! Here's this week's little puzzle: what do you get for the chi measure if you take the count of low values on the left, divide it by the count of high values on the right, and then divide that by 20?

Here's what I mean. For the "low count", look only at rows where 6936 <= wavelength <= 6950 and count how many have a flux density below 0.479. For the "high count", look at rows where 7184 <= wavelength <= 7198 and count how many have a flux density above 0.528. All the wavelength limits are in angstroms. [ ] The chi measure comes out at 0.007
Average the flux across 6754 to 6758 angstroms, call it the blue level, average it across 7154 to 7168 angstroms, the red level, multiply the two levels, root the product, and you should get 0.451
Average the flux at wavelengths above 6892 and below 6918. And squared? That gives 0.241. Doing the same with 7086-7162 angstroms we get 0.247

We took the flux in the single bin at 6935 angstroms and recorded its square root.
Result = 0.719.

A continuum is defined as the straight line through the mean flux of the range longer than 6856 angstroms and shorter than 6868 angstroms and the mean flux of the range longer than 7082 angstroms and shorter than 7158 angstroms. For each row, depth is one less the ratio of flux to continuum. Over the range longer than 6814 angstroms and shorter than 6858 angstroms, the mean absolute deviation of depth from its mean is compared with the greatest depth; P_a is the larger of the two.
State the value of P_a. 0.110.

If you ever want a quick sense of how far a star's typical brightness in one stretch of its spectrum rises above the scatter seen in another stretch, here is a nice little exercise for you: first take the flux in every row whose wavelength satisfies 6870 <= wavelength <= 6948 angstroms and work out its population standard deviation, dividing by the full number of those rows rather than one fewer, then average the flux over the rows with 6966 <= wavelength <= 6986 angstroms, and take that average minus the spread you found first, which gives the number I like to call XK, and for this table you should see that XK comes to 0.520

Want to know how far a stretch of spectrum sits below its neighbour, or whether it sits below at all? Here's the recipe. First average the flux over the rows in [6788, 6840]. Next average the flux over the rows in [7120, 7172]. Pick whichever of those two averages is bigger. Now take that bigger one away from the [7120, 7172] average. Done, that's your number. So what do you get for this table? -0.016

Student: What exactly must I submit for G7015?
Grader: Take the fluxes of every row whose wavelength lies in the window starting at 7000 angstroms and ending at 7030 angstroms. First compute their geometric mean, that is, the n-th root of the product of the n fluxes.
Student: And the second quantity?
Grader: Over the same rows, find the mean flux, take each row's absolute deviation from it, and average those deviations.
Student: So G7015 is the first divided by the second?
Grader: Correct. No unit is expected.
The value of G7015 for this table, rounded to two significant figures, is 30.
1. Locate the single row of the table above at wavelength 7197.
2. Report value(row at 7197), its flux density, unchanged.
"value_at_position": 0.5309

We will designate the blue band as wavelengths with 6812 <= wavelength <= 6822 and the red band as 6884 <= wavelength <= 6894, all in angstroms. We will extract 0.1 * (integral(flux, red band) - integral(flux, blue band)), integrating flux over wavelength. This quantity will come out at -0.03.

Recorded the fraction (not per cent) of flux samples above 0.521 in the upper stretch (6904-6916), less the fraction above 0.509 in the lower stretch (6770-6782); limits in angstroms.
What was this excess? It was 0.3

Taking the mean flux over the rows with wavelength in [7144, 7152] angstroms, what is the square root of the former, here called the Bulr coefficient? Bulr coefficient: 0.692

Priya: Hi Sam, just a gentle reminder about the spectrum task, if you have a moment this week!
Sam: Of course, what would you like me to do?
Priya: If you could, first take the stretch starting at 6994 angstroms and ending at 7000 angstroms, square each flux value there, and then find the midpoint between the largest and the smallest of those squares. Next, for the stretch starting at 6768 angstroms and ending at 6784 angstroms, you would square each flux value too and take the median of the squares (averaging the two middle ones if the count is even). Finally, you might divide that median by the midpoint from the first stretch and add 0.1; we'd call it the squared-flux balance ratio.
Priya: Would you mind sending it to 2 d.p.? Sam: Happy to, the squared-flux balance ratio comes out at 0.86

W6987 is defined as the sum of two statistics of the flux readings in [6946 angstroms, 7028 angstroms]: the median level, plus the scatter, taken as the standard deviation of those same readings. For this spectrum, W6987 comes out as 0.550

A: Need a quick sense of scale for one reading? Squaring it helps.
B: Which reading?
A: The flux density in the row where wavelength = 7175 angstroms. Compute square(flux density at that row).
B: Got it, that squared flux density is 0.30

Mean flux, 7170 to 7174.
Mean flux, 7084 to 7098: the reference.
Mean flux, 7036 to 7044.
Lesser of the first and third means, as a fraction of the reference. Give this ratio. 0.91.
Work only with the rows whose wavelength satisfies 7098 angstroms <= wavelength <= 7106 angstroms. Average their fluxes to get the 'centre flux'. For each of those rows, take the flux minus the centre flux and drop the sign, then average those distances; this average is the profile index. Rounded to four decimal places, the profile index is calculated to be 0.0022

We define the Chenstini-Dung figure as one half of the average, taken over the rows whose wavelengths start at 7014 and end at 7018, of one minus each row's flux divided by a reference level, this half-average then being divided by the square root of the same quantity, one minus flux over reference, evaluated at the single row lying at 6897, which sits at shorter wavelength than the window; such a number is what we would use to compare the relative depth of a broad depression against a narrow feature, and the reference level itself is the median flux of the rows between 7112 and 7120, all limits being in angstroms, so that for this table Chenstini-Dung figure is -0.10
